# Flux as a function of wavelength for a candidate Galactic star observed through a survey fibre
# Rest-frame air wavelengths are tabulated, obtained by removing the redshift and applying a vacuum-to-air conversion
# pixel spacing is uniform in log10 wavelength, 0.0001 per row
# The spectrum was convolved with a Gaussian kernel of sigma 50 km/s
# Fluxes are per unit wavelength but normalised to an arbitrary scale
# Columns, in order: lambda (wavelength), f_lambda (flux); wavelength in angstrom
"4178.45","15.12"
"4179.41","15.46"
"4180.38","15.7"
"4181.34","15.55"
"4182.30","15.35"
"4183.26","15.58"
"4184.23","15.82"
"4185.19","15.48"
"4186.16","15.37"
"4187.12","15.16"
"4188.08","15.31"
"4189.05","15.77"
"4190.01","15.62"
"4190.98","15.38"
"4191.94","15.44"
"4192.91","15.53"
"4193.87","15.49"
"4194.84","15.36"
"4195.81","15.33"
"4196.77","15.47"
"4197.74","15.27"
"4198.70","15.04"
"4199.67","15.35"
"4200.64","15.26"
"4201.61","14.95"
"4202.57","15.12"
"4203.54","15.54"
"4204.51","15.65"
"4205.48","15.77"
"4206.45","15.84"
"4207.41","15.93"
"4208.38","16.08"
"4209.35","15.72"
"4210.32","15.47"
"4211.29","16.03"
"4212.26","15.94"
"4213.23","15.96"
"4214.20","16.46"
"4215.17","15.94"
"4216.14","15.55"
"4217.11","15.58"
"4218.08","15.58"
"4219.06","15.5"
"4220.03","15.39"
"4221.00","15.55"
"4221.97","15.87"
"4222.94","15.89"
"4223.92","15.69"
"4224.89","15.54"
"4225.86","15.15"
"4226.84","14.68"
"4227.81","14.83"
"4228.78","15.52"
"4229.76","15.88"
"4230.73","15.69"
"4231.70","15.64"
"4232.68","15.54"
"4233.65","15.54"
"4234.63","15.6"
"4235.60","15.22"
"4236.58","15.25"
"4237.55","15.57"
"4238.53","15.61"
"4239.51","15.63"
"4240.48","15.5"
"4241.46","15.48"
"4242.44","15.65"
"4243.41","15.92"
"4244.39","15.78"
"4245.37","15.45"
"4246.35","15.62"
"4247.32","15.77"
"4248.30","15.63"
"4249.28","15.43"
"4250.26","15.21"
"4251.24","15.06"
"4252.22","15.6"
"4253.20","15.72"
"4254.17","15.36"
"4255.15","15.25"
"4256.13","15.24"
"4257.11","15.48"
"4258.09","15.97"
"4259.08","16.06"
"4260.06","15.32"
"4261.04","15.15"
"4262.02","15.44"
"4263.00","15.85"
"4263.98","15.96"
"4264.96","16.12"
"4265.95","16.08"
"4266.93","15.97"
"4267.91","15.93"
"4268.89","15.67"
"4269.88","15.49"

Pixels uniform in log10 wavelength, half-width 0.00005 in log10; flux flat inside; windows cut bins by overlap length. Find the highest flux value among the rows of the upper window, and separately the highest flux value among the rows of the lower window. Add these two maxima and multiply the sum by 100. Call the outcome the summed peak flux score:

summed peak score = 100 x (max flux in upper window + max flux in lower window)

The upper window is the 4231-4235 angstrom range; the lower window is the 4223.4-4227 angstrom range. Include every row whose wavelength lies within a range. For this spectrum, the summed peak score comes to 3133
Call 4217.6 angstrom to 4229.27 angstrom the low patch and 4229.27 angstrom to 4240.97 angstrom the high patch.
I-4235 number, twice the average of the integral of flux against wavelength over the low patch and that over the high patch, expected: 362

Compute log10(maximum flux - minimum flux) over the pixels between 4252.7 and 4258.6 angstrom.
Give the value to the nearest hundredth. -0.14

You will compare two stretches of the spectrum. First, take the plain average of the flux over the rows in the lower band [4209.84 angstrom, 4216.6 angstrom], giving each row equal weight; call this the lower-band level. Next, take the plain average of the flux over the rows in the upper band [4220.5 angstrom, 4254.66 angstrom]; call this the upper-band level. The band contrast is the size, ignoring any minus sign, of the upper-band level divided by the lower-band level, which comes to 0.98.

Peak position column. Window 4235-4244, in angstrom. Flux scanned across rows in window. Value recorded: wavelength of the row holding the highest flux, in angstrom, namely 4243.41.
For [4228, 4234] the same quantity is 4229.76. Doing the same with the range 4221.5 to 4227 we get 4222.94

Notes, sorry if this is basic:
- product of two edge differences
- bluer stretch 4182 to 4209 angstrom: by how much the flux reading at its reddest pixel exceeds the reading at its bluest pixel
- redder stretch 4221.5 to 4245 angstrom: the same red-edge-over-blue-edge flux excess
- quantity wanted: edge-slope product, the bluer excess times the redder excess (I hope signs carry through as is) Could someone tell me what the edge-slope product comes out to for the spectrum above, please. -0.066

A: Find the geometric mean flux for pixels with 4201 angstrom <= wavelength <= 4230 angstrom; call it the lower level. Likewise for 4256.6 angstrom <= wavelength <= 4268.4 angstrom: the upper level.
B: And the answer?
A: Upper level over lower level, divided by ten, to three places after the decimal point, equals 0.101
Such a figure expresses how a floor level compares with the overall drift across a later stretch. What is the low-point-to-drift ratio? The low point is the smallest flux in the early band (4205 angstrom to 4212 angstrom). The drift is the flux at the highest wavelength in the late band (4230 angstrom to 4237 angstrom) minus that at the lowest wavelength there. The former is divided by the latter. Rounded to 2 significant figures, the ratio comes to -35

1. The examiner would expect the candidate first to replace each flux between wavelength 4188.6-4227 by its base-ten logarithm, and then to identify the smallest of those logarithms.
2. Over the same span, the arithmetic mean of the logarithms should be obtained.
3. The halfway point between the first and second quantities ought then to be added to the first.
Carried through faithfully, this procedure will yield 2.346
